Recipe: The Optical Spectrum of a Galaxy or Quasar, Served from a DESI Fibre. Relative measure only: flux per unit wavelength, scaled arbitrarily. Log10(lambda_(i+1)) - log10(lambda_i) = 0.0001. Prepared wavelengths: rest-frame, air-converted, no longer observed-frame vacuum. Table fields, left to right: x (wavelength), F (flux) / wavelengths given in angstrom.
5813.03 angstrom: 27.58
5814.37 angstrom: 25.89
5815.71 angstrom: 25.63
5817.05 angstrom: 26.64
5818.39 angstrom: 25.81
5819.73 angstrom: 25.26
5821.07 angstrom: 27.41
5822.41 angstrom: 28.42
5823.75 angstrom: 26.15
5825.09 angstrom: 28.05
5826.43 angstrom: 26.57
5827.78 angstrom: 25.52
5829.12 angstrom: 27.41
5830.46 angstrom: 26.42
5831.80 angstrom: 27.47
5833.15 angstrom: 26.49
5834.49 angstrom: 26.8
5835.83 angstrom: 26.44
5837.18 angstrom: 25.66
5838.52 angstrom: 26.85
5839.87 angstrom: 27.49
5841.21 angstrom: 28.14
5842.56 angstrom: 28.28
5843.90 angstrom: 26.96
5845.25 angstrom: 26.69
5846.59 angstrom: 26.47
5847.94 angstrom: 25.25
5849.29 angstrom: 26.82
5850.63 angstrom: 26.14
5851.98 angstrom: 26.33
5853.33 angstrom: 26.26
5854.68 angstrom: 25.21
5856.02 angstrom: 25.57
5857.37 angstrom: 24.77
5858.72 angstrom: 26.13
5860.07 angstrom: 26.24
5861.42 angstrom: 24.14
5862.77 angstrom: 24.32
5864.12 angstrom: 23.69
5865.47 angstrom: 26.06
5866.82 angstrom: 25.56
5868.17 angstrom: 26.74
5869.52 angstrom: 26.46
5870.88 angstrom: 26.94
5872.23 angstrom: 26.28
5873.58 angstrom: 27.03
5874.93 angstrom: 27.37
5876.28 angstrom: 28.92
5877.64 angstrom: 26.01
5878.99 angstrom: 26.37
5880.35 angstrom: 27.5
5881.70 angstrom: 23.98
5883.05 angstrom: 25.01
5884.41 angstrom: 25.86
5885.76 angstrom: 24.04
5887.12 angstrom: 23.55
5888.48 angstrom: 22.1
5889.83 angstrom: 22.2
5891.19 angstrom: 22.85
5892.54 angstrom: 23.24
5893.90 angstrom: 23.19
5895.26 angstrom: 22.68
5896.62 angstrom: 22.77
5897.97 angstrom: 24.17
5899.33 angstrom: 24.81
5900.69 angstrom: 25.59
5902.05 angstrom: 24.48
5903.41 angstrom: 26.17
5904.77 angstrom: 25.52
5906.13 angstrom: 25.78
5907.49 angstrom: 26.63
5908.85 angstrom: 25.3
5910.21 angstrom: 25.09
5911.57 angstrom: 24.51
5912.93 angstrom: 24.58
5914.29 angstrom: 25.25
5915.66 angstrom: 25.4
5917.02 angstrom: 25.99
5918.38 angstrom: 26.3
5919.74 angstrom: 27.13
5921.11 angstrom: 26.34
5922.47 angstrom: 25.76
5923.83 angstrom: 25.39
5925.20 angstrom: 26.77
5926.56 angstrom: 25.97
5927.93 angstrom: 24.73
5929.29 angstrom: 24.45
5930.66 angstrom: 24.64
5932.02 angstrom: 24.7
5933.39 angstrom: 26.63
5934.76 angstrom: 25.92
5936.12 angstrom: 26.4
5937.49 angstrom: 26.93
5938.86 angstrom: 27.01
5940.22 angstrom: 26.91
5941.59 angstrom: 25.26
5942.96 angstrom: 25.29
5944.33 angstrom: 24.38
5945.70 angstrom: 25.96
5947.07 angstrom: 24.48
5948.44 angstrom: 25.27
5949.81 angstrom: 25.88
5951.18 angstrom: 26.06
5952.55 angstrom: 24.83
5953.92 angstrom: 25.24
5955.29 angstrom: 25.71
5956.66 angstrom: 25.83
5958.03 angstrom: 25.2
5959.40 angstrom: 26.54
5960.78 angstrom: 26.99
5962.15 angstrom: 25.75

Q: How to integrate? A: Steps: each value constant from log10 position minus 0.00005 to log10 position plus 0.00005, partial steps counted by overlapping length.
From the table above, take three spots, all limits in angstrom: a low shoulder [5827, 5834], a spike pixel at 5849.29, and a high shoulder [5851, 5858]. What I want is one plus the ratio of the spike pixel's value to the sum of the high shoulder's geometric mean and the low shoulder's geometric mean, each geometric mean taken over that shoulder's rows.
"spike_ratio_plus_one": 1.51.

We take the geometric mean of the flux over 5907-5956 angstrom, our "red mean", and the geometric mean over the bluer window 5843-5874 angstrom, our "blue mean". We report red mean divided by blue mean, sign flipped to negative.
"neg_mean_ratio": -0.990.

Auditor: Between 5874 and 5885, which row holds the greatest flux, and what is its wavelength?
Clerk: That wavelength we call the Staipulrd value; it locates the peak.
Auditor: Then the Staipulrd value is 5876.28 angstrom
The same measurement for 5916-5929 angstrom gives 5919.74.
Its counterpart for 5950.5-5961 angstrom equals 5960.78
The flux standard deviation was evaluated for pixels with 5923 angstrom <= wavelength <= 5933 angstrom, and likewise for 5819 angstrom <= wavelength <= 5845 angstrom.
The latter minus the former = 0.1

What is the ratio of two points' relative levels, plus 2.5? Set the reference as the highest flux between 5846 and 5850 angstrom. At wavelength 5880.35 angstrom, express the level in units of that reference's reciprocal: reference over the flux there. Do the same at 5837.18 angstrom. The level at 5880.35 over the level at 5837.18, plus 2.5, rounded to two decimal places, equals 3.43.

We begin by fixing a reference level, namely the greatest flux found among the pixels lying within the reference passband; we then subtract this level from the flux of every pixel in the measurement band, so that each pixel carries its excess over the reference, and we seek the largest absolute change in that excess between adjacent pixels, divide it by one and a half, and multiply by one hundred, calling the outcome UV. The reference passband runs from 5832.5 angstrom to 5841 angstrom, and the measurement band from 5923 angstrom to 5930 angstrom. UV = 92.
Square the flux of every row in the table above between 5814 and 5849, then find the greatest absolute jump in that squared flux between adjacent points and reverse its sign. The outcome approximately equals -124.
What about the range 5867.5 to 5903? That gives -181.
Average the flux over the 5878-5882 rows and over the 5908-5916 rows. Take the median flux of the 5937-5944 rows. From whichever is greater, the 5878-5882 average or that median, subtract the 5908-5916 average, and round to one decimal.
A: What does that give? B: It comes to 1.9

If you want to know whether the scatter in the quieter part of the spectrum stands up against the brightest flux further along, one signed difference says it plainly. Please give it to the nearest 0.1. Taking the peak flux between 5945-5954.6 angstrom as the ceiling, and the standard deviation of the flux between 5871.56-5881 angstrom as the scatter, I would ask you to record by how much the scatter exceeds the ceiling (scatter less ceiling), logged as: -25.1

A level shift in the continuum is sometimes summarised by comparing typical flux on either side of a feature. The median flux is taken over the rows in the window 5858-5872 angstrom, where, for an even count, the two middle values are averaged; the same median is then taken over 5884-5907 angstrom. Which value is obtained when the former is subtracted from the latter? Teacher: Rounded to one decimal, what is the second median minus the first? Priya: -2.1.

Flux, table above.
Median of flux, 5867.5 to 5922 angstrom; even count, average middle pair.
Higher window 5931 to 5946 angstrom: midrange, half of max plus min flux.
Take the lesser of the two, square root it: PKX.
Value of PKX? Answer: 5.05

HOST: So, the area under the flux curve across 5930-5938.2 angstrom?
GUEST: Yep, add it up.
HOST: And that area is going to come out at 212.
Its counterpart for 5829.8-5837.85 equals 214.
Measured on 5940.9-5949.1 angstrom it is 206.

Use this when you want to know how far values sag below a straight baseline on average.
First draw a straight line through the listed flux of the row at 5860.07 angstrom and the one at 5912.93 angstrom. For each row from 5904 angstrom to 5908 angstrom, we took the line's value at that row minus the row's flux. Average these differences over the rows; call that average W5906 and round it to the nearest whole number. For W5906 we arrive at -1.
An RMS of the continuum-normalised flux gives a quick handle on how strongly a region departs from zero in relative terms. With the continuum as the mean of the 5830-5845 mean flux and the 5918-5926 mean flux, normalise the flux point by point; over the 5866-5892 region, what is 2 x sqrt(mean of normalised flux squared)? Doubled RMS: 1.921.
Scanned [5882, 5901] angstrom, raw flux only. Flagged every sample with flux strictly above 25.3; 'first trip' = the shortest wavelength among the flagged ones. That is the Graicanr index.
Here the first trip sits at 5884.41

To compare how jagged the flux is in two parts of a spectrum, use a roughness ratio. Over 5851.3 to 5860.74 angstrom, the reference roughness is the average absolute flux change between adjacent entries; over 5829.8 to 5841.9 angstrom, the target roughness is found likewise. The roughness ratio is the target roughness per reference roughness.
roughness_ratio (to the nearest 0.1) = 1.2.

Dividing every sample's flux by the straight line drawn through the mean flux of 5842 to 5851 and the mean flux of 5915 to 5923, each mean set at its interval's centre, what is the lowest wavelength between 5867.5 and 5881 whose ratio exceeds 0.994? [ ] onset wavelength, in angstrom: 5868.17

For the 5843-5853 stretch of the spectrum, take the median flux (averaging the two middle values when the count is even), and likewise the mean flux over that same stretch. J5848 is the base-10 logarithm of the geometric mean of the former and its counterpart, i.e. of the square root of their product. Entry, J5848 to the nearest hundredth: 1.42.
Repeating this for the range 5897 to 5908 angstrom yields 1.41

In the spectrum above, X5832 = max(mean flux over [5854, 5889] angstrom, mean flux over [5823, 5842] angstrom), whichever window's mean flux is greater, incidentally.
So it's 26.8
